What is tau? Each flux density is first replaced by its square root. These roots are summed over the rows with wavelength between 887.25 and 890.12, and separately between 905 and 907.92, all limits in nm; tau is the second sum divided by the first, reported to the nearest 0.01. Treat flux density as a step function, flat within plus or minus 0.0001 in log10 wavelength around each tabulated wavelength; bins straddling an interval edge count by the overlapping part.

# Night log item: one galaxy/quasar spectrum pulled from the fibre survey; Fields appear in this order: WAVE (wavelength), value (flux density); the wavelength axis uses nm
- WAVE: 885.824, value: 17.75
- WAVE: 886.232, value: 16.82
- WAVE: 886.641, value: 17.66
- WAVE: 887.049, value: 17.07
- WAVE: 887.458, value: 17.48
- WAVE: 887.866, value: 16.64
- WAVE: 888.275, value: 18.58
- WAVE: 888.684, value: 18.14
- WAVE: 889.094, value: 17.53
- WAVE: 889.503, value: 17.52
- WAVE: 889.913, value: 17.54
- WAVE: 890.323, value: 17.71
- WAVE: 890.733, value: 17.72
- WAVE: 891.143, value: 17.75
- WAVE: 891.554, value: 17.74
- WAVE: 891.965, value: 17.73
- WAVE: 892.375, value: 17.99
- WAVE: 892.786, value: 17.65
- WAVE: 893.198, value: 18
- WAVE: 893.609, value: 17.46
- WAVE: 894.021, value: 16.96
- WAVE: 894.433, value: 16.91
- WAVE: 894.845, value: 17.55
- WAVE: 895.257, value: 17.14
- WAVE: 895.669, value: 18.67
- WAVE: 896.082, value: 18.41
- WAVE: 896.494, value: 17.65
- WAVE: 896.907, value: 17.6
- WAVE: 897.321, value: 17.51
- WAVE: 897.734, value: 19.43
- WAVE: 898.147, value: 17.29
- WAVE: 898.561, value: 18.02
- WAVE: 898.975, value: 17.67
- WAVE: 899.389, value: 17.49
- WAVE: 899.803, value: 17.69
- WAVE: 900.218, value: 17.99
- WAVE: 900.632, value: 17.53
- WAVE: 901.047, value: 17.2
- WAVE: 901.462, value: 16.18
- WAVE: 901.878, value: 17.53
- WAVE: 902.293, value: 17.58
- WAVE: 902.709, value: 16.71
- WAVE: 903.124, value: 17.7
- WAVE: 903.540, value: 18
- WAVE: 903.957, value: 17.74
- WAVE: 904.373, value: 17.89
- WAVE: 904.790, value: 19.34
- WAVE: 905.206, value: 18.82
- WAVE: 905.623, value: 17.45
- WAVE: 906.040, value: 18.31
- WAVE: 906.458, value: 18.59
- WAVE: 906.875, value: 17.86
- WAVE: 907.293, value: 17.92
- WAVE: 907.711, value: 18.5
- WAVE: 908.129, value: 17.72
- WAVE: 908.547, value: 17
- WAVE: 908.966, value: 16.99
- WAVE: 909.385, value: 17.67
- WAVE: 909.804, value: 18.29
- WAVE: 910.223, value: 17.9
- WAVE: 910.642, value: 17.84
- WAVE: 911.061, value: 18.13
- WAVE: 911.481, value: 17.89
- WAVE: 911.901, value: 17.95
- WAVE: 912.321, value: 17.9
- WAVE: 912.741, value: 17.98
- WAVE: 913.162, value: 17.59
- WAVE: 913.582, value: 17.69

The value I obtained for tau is 1.02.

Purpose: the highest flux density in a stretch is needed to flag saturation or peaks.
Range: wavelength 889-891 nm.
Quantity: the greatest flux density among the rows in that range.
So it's 17.72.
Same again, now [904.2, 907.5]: 19.34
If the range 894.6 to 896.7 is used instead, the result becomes 18.67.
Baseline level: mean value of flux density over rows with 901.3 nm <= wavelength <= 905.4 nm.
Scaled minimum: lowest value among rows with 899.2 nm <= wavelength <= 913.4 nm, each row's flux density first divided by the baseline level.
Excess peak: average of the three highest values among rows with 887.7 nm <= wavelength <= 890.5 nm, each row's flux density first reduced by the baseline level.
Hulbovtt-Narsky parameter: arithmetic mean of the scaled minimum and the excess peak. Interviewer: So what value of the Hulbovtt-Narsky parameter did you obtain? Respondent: 0.65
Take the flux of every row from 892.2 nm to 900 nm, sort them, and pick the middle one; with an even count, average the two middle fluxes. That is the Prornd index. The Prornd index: 17.65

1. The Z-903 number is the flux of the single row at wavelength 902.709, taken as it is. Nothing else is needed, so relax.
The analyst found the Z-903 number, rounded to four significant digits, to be 16.71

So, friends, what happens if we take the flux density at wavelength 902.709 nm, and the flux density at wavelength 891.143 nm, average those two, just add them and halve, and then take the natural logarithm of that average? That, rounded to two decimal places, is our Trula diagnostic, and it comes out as 2.85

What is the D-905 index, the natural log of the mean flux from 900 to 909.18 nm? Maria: 2.88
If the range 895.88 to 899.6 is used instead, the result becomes 2.88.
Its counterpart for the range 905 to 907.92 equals 2.90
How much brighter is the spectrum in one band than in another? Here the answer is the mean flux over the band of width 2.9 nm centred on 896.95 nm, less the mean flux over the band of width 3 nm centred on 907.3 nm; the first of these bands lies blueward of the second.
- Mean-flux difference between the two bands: 0.1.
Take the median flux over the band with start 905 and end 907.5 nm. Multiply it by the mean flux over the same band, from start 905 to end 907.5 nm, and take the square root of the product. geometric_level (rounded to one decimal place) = 18.1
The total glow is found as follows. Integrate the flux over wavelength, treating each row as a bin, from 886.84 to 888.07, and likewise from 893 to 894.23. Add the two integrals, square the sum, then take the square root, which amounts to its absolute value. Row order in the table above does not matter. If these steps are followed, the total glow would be 42.5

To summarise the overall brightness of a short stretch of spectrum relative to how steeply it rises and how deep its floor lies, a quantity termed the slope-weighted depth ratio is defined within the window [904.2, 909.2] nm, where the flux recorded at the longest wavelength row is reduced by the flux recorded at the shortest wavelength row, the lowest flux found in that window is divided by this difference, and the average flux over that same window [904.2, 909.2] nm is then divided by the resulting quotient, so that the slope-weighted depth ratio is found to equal -1.0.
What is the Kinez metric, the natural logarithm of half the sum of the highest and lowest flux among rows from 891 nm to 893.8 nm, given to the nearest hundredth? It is 2.88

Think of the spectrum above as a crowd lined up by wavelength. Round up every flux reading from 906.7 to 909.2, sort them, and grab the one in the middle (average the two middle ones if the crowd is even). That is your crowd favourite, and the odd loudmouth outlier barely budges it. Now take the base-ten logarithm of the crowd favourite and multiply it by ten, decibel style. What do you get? 12.50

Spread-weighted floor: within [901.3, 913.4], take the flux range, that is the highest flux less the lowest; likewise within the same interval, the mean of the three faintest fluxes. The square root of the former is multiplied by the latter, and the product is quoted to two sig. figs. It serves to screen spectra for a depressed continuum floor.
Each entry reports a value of 30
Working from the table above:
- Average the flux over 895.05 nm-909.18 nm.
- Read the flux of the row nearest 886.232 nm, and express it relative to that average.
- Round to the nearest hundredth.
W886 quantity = 0.95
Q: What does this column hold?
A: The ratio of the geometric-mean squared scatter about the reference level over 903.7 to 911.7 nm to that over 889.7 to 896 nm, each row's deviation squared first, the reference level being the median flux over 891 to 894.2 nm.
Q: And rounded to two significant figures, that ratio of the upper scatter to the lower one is 4.8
